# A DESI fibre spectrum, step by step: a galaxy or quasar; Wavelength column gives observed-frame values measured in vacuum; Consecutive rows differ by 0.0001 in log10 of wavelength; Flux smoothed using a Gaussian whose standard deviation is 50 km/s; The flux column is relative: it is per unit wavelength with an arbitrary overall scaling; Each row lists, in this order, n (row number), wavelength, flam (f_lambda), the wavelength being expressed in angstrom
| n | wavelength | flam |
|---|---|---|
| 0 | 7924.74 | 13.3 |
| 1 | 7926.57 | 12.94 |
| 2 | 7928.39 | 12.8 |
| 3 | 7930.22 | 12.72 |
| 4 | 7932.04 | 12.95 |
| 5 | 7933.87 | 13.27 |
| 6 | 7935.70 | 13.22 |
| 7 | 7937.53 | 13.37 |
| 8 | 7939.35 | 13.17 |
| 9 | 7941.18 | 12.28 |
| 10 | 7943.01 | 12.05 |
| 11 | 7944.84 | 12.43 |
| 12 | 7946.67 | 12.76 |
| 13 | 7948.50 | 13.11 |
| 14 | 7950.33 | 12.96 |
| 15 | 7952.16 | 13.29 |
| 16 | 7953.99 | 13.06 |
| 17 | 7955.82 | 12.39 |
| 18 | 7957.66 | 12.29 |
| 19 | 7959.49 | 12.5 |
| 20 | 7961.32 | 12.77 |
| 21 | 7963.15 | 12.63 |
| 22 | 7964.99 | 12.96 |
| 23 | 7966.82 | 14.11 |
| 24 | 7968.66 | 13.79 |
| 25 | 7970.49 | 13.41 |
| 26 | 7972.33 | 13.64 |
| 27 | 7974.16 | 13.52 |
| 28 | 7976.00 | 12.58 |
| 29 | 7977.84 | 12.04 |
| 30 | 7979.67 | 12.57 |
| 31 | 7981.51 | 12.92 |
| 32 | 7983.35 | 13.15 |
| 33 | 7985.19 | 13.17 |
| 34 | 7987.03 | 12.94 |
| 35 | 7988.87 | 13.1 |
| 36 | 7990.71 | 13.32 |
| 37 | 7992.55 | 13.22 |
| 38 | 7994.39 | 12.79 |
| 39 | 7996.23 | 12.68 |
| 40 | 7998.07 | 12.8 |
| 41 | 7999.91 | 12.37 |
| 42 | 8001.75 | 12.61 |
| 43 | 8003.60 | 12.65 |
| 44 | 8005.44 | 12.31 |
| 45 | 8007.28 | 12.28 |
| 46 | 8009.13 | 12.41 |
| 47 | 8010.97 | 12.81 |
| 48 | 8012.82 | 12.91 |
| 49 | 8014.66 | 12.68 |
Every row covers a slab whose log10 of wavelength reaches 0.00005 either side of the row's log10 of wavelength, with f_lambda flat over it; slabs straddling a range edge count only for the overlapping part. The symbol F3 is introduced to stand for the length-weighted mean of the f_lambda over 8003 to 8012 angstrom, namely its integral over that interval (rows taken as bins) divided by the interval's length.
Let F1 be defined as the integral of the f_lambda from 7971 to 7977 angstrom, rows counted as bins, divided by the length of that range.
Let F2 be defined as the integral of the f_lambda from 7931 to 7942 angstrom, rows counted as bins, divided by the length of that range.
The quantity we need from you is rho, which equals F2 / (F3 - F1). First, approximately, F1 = 13.2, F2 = 13.1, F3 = 12.49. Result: -18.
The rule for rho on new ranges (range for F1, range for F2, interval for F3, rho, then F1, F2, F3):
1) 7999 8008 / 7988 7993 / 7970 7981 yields 27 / 12.4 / 13.2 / 12.94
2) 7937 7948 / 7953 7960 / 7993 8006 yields -328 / 12.7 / 12.6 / 12.63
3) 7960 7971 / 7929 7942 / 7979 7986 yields -44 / 13.2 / 13.0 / 12.95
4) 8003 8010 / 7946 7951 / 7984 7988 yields 20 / 12.4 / 13.0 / 13.05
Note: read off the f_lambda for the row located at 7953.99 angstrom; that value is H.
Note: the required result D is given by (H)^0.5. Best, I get 3.61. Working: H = 13.06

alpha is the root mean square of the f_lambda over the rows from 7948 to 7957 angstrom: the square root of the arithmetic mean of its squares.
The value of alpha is 13.0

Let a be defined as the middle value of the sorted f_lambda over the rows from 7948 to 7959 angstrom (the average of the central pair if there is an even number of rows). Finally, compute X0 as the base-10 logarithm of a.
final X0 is 1.114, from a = 13.0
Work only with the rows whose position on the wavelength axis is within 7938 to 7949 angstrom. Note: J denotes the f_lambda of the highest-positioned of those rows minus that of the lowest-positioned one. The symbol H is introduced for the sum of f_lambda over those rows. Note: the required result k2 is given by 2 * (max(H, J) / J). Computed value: -2527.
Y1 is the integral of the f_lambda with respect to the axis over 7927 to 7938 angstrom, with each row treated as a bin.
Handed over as 143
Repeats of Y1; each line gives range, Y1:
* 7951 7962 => 140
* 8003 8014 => 138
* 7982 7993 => 144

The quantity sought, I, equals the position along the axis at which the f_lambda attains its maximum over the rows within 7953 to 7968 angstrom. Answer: 7966.82 angstrom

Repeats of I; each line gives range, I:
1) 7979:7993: 7990.71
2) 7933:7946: 7937.53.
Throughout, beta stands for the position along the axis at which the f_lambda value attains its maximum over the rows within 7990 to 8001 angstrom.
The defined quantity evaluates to 7990.71 angstrom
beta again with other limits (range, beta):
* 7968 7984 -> 7968.66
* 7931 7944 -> 7937.53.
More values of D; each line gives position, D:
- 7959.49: 3.54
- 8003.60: 3.56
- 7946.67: 3.57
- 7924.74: 3.65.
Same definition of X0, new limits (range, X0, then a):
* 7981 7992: 1.118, 13.1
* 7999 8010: 1.093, 12.4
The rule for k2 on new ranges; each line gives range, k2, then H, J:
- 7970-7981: -185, 77.8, -0.84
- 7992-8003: -251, 76.5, -0.61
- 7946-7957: -419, 77.6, -0.37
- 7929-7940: 350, 78.7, 0.45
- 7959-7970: 122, 78.8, 1.29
